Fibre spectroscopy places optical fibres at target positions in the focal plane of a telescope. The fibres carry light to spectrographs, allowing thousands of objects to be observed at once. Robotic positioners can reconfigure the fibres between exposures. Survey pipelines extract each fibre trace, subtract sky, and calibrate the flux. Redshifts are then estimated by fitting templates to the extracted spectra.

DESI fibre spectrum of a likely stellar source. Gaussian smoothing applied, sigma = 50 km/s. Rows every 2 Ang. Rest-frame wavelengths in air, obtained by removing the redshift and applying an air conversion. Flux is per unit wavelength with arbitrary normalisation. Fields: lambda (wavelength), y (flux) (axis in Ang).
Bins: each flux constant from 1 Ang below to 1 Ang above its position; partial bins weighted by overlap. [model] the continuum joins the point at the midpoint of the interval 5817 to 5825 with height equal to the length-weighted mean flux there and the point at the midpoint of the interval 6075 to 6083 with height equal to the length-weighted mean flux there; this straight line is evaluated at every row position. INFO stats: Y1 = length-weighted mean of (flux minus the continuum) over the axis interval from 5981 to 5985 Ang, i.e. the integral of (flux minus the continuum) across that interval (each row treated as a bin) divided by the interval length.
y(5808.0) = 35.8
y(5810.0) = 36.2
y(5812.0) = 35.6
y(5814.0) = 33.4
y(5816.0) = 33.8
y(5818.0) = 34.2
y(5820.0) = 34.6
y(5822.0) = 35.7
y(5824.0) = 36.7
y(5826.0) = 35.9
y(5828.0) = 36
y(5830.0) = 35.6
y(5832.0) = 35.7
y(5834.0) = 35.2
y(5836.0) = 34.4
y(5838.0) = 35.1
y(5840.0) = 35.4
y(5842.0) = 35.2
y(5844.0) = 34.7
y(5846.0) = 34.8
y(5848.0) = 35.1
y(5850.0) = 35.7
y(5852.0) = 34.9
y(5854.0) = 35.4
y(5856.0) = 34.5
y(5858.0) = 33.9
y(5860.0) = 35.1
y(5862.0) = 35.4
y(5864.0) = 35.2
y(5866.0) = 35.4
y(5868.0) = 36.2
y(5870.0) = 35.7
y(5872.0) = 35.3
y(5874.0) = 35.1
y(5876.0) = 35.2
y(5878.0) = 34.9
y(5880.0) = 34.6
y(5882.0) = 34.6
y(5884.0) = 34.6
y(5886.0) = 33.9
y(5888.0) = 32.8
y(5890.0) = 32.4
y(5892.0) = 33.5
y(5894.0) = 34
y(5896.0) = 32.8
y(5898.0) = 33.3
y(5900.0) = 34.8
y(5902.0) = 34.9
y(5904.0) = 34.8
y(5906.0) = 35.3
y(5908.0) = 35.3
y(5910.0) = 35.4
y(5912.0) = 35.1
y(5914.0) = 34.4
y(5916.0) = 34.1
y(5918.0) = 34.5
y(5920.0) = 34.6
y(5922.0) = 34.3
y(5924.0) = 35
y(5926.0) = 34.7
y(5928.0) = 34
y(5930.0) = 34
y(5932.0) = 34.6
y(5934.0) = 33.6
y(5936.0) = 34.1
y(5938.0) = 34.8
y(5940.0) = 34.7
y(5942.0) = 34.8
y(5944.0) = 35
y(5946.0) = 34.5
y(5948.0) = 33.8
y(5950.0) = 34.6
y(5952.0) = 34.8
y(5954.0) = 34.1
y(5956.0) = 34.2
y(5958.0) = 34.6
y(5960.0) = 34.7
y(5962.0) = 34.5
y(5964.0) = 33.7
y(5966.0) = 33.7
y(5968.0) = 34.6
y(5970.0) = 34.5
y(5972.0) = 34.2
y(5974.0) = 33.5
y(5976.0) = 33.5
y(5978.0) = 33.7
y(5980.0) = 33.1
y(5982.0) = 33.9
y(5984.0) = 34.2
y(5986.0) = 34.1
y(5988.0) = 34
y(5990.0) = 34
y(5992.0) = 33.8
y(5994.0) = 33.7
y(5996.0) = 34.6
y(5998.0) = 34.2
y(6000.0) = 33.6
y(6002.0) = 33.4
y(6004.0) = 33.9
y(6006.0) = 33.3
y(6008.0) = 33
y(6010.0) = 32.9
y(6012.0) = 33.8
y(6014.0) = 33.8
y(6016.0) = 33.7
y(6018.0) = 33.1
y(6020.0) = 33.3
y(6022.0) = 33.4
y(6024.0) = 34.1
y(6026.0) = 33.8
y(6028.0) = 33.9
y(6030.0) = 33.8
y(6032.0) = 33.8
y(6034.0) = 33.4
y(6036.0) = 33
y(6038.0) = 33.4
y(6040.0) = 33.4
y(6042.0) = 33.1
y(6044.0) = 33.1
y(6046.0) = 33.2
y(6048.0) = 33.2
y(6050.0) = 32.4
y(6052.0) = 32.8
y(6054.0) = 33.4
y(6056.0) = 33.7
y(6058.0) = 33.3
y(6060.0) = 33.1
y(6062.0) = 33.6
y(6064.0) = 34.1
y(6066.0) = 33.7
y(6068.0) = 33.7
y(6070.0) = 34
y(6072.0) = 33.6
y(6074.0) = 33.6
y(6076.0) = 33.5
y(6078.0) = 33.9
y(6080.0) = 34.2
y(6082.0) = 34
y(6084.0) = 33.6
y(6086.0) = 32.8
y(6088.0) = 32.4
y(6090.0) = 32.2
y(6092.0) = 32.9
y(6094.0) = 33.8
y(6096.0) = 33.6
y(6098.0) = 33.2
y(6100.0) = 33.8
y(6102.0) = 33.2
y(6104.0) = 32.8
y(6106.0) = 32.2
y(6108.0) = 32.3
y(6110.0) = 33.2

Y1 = -0.37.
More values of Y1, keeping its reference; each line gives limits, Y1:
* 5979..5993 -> -0.53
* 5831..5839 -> -0.12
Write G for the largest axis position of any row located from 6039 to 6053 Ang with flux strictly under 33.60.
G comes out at 6052.0 Ang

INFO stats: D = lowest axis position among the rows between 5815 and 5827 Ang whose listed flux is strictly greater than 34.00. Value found 5818.0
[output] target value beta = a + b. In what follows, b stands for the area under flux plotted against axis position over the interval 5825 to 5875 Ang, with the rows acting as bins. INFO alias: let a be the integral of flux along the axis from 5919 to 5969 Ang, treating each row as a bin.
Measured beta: 3482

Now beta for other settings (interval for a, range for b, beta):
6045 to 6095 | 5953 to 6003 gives 3370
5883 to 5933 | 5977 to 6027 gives 3399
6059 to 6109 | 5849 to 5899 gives 3396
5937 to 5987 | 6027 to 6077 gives 3383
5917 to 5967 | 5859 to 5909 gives 3450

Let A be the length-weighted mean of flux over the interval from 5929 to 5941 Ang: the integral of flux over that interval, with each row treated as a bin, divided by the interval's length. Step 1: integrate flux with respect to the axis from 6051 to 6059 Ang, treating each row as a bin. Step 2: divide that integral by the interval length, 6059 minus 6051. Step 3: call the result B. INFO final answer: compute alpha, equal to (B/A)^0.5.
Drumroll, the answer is 0.99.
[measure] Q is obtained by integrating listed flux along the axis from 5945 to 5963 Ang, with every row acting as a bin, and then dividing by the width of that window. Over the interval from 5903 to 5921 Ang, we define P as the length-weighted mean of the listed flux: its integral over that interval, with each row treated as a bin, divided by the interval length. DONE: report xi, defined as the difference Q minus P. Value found -0.4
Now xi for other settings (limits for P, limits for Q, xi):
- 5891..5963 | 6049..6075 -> -1.0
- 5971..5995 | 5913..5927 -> 0.7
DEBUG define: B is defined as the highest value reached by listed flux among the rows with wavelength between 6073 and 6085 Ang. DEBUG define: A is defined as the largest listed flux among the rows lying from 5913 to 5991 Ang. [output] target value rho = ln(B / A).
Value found -0.023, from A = 35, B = 34.2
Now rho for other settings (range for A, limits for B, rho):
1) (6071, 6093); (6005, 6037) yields -0.003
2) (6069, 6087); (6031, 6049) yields -0.012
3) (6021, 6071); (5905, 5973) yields 0.037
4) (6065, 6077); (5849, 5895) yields 0.063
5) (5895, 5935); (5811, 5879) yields 0.036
